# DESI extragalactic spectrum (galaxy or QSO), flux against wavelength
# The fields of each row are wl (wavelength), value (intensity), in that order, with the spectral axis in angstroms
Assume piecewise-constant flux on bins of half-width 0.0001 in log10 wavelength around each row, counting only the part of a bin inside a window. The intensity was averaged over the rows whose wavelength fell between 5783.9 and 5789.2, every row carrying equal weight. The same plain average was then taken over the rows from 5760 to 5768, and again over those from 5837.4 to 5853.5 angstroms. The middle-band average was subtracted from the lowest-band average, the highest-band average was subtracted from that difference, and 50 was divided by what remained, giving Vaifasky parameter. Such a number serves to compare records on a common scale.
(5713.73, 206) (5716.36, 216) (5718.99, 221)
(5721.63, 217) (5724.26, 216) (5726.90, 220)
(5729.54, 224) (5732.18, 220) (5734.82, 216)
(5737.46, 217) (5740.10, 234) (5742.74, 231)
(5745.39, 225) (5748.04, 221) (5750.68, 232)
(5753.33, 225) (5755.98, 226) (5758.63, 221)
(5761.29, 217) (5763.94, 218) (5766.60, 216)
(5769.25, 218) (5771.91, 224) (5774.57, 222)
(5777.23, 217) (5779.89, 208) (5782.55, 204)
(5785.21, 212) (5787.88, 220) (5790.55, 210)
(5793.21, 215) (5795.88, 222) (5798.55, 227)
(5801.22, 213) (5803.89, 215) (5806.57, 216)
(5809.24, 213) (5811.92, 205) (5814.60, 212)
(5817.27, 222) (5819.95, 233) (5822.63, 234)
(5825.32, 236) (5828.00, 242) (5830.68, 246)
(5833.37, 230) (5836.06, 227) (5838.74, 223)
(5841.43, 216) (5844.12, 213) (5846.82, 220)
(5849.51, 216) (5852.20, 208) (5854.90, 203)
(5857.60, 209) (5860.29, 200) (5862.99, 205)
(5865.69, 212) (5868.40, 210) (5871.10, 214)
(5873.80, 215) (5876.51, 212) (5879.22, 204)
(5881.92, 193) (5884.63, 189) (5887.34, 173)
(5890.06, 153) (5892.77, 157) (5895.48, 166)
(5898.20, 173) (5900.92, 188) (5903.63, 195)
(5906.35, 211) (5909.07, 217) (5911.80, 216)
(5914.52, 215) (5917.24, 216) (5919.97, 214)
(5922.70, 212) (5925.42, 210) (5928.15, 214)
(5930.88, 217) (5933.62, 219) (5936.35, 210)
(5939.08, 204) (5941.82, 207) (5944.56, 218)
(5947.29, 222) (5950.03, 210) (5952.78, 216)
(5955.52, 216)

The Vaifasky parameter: -0.233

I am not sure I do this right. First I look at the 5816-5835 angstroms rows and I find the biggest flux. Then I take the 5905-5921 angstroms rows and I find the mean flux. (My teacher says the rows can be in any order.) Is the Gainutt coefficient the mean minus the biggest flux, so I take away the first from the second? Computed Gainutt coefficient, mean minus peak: -31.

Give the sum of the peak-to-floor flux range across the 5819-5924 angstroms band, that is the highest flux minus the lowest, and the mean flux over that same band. 301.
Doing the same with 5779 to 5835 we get 263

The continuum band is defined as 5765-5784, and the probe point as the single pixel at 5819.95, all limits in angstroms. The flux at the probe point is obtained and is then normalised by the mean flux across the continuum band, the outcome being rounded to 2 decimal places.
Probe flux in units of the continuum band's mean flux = 1.08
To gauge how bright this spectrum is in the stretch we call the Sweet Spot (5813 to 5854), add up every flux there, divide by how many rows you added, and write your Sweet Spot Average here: 225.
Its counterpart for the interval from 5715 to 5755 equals 222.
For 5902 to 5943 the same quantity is 212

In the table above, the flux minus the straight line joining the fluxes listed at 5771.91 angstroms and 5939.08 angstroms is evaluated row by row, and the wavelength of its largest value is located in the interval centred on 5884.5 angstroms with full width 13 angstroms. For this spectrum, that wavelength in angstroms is 5879.22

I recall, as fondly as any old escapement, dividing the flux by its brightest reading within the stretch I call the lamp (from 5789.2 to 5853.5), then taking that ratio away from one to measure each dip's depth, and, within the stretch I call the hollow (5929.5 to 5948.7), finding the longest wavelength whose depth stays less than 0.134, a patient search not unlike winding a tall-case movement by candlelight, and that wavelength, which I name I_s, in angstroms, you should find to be 5947.29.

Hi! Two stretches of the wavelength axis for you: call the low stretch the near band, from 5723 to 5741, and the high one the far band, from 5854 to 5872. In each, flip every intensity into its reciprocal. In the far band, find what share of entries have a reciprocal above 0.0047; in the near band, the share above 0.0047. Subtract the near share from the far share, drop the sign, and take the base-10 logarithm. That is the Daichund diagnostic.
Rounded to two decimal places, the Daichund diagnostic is -0.07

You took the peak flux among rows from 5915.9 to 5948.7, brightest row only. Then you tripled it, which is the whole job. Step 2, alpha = 666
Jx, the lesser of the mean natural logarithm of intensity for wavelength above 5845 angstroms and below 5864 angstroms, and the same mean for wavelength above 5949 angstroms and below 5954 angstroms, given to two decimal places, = 5.34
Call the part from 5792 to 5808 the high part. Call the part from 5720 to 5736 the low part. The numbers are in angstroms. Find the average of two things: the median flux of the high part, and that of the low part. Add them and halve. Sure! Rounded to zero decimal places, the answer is 217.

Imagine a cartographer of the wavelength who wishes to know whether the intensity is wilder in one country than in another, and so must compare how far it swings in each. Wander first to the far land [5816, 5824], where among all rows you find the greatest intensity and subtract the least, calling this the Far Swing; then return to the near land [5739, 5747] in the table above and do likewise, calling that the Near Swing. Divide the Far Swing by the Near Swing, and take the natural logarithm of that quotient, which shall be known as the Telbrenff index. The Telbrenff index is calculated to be 0.29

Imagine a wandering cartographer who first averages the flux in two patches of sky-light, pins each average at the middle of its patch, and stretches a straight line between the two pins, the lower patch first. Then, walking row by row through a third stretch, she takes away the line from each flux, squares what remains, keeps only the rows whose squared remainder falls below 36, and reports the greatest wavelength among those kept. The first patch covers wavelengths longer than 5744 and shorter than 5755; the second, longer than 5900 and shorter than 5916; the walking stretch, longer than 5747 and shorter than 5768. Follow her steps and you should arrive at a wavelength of 5758.63 angstroms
